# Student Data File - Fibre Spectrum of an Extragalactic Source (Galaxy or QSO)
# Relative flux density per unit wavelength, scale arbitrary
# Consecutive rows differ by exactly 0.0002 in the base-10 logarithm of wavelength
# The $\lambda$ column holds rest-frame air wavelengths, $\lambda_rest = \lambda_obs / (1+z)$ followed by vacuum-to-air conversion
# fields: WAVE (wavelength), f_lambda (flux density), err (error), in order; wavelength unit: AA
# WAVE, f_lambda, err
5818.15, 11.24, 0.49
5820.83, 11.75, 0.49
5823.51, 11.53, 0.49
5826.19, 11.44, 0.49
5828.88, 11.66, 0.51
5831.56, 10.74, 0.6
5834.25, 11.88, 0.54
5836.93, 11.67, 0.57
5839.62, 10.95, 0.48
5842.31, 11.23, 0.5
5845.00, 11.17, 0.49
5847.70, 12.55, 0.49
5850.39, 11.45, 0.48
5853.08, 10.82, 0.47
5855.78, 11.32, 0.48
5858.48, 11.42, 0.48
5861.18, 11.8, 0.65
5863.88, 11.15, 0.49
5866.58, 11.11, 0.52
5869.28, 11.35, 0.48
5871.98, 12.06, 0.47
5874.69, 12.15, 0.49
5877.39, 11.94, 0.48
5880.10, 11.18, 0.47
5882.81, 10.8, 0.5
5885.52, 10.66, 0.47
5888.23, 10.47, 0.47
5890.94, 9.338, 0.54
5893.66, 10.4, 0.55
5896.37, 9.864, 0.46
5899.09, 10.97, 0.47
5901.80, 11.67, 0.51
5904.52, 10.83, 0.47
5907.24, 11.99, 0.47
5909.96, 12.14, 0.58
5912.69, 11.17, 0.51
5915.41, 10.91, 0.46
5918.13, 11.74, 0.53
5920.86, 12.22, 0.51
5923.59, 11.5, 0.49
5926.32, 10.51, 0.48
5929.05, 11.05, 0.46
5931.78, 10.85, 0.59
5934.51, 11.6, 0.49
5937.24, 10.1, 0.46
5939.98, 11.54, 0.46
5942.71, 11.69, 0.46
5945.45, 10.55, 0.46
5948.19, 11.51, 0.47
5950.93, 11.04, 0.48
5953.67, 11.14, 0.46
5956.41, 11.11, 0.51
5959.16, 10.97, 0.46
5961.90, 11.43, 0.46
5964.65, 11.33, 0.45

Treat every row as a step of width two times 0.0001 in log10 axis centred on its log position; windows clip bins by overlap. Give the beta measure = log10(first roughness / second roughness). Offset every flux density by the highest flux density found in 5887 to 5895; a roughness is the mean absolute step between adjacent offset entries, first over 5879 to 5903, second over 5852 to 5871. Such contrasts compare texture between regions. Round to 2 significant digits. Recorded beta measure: 0.31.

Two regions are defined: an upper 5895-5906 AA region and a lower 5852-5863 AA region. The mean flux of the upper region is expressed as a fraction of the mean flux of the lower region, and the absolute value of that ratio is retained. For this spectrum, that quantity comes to 0.96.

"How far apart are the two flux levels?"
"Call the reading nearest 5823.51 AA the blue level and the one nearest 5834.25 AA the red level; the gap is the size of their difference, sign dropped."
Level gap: 0.35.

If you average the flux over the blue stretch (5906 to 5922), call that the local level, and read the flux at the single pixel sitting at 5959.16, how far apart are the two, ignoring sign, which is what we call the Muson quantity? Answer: 0.7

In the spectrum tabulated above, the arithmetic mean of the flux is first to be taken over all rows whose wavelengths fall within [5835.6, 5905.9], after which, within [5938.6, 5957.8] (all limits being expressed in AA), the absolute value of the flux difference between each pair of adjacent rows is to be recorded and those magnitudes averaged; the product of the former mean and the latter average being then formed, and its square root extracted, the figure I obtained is 2.30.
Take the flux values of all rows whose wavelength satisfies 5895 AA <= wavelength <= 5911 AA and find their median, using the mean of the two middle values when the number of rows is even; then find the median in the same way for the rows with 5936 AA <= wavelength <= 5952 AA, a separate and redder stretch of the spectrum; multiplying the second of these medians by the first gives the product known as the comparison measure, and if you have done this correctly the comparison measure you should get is 128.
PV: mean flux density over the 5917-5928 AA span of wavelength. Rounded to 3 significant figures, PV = 11.5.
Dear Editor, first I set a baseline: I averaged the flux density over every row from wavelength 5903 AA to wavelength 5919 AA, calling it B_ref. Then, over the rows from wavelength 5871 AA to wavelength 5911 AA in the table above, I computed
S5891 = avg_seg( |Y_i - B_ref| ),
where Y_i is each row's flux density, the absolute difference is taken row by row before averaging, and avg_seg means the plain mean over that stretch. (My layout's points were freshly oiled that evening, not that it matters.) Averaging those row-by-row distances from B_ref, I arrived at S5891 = 0.79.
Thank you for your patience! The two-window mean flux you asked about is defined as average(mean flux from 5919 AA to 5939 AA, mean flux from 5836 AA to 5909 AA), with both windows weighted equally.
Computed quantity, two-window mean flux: 11.2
